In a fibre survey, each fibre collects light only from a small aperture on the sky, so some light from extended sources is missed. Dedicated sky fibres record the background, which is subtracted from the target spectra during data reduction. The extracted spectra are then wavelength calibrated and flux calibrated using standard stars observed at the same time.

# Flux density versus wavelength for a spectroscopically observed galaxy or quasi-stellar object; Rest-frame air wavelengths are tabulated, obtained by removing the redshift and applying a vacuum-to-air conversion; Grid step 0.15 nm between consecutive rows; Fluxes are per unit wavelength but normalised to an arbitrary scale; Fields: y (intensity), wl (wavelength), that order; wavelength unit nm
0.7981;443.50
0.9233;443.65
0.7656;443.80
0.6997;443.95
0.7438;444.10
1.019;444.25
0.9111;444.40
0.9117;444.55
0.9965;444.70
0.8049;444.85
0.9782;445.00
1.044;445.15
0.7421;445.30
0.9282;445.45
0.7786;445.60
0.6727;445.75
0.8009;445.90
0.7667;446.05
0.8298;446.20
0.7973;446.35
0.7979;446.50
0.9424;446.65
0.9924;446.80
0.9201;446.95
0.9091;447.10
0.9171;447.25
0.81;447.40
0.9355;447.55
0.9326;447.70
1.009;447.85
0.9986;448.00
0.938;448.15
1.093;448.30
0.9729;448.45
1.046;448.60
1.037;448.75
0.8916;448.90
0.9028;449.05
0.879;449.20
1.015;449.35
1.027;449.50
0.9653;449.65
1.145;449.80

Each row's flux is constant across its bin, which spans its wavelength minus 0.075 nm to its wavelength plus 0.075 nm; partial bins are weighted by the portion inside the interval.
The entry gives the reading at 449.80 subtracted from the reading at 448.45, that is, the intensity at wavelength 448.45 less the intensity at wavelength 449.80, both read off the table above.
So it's -0.17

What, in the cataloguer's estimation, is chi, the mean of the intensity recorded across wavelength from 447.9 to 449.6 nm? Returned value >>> 0.982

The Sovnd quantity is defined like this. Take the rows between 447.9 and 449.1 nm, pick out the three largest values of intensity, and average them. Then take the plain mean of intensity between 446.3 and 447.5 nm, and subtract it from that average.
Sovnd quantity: 0.17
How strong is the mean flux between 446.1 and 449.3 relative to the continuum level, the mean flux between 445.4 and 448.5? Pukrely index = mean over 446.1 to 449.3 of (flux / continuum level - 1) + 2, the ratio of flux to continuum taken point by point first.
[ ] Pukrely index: 2.04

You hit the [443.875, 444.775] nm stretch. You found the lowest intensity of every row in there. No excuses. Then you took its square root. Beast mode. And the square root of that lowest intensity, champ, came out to 0.84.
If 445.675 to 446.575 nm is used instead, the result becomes 0.82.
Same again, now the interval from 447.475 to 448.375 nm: 0.97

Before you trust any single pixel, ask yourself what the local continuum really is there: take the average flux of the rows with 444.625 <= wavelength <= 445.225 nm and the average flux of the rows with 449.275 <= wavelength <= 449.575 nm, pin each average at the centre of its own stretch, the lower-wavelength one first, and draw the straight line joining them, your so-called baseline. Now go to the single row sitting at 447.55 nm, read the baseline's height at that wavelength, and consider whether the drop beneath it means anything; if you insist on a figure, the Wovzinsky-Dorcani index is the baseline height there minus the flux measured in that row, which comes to 0.06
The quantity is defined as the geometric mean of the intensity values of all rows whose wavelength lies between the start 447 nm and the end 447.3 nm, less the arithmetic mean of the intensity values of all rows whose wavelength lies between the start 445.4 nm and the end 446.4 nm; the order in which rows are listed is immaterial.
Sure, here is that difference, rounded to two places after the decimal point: 0.12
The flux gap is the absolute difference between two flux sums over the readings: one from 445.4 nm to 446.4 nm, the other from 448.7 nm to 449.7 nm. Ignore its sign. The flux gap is 1.14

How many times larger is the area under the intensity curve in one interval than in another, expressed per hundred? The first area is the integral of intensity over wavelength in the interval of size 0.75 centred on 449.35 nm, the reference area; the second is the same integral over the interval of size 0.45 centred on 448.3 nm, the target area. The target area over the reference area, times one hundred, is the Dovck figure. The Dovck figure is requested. 63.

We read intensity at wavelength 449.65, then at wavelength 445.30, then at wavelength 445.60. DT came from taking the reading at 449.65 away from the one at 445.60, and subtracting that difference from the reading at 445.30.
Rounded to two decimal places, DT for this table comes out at 0.93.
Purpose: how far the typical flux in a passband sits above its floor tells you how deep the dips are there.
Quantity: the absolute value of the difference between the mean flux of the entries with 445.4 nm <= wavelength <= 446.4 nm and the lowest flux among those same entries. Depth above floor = 0.12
